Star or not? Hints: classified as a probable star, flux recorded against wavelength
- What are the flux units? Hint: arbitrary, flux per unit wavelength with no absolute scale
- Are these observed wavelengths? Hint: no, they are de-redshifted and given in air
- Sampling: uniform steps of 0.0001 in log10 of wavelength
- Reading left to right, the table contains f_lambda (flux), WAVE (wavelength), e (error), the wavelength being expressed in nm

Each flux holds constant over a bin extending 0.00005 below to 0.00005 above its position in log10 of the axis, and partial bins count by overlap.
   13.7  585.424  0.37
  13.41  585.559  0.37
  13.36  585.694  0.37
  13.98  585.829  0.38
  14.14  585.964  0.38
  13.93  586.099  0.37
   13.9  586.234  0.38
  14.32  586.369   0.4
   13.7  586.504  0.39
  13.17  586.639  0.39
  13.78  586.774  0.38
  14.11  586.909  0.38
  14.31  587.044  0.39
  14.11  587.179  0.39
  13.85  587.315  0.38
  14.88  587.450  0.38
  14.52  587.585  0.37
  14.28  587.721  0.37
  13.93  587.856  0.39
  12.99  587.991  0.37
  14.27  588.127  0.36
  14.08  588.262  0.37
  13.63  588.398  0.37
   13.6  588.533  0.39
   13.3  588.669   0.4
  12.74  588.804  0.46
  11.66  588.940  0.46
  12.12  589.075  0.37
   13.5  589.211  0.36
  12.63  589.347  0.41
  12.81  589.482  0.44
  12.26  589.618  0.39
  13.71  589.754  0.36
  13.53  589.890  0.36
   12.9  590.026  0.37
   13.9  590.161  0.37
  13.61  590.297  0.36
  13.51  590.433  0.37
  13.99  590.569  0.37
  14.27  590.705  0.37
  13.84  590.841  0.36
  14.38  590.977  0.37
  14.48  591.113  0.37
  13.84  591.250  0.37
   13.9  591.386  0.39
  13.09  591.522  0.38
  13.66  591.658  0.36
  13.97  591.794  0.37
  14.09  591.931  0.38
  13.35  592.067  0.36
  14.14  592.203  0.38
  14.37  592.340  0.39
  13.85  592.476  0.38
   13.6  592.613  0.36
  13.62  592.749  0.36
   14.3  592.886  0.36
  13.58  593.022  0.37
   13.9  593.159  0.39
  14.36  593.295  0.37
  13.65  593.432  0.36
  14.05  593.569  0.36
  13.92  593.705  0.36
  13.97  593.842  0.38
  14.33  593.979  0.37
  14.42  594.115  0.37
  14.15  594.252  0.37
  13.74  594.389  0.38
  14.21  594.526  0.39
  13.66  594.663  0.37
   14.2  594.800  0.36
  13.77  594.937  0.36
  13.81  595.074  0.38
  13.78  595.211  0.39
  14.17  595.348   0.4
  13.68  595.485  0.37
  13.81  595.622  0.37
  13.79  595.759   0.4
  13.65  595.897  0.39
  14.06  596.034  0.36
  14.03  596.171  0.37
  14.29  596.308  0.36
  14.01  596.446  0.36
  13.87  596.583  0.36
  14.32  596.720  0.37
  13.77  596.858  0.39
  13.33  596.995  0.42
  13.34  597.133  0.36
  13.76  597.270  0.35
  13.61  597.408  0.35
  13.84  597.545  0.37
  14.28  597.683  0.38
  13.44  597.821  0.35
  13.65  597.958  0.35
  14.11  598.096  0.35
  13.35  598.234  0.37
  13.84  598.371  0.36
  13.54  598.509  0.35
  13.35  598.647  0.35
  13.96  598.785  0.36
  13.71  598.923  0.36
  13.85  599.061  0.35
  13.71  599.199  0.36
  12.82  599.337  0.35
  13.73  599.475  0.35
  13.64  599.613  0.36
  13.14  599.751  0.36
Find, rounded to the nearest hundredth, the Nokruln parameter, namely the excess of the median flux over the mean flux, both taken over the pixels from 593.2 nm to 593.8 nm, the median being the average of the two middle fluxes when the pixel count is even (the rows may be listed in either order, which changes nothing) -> -0.01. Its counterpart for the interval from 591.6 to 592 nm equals 0.06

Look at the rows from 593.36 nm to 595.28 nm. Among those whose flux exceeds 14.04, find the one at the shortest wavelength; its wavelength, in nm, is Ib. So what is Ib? 593.569 nm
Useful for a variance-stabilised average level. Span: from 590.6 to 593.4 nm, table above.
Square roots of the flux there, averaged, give 3.73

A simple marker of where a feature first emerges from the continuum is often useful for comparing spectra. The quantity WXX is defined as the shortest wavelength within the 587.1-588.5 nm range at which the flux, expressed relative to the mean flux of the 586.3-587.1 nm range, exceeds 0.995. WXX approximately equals 587.179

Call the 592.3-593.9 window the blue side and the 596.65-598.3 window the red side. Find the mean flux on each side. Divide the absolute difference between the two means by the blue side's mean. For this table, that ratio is 0.014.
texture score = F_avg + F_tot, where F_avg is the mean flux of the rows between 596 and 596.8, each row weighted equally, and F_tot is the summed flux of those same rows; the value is 98.7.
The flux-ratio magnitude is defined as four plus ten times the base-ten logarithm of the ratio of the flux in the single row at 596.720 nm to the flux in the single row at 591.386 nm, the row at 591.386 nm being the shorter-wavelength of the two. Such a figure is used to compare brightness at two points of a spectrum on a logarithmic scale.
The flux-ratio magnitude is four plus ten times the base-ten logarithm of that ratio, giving 4.13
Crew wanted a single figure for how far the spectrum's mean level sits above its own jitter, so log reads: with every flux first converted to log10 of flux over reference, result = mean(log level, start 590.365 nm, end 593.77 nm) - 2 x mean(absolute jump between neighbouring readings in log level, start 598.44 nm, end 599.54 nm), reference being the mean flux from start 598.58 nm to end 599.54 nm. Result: -0.019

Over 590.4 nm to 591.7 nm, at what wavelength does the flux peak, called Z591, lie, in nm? 591.113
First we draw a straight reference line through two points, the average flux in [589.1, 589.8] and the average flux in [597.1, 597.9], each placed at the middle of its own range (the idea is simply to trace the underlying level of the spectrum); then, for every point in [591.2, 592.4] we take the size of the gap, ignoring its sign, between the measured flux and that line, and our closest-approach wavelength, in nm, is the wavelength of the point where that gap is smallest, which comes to 591.522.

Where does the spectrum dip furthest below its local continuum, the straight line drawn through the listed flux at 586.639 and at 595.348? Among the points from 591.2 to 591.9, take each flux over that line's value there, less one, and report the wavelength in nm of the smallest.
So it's 591.522 nm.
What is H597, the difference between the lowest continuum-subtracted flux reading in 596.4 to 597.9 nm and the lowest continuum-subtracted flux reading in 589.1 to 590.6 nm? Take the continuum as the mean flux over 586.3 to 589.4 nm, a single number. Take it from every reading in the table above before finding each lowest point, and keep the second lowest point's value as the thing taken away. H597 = 1.1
